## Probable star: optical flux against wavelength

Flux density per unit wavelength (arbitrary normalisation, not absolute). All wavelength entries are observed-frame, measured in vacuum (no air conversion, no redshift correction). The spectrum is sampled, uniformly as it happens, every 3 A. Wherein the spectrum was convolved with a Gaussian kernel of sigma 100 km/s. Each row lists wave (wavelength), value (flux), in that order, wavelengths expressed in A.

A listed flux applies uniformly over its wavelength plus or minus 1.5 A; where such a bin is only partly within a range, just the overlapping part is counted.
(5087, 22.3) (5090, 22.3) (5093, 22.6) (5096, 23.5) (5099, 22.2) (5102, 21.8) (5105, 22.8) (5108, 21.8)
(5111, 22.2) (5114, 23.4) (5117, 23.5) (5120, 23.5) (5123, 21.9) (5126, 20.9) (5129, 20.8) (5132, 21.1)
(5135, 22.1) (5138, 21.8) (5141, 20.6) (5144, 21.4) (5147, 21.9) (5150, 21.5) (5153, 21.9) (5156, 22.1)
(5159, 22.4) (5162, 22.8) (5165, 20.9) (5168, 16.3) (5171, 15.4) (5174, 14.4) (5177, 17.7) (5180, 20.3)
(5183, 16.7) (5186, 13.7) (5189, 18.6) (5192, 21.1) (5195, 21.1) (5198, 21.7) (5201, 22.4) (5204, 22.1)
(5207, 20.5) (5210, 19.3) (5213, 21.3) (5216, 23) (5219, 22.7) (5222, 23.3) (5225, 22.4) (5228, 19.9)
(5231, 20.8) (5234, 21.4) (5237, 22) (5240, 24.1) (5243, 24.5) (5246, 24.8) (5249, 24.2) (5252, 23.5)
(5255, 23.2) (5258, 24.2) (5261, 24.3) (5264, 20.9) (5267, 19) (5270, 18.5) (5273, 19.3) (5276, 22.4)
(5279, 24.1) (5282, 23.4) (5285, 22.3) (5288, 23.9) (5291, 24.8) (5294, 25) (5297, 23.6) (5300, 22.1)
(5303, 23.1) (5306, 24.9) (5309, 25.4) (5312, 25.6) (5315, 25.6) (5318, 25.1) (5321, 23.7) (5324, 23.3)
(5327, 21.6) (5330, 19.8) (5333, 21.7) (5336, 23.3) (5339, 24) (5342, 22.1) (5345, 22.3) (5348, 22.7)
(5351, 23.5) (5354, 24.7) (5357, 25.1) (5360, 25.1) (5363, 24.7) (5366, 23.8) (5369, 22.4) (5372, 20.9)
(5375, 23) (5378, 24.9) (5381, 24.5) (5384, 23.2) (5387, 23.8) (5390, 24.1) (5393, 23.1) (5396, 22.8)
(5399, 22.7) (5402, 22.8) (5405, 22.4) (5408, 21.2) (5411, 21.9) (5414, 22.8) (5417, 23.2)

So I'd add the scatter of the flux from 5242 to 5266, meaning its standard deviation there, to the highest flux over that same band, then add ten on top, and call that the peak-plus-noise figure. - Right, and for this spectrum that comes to 36.0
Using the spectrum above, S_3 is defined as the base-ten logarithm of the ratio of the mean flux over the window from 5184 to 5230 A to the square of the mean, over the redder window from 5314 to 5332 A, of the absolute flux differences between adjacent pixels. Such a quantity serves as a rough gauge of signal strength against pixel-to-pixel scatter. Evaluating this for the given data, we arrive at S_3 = 1.19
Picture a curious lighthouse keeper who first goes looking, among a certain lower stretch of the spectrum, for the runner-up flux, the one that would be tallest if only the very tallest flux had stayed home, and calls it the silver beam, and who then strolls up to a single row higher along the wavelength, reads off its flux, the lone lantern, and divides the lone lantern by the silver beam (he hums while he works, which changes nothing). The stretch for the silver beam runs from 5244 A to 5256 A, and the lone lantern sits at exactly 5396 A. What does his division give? 0.94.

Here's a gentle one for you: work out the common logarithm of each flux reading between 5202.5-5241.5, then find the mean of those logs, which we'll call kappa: 1.34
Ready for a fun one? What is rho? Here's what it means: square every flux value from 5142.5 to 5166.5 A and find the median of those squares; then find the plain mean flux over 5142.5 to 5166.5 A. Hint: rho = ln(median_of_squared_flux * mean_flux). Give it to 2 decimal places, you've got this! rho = 9.26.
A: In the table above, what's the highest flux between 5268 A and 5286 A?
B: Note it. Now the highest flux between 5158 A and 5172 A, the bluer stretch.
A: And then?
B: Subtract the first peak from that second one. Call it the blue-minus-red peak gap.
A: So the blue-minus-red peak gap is -1.3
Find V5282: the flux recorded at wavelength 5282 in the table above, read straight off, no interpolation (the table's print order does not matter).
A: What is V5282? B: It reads 23.4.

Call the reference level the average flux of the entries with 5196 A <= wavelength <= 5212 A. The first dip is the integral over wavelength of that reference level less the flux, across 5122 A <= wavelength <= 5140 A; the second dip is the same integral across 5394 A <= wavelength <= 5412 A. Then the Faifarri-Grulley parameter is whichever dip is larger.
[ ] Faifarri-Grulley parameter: -4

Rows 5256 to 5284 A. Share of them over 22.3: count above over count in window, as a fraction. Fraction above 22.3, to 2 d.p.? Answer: 0.56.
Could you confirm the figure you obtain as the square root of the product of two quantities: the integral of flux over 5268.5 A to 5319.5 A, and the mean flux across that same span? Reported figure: 168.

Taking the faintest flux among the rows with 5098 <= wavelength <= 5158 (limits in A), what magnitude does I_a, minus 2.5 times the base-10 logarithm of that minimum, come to -3.28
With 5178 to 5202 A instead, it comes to -2.84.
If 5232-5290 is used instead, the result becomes -3.17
